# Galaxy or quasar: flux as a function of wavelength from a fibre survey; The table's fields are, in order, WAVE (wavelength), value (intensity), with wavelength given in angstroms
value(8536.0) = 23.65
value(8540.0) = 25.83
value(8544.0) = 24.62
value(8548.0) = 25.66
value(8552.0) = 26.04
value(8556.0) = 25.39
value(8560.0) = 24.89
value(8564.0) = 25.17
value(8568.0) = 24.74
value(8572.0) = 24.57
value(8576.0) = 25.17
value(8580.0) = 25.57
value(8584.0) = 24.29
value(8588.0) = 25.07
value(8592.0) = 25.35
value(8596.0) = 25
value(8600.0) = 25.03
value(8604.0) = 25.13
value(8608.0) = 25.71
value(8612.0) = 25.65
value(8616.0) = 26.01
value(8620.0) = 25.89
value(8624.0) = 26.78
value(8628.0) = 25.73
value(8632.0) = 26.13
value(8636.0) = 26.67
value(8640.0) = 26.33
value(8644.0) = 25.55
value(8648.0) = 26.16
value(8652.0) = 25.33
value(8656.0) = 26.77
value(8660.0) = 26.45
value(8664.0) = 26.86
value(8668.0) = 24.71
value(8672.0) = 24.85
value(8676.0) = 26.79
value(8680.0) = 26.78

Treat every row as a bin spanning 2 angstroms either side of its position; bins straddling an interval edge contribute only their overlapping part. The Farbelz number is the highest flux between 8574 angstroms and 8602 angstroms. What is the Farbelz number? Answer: 25.57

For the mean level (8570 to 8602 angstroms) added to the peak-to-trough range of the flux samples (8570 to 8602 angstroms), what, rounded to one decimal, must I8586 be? 26.3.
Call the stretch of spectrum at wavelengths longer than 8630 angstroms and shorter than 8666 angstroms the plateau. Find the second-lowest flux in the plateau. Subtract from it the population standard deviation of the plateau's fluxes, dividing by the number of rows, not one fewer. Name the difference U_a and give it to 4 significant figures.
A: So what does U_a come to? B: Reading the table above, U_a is 25.05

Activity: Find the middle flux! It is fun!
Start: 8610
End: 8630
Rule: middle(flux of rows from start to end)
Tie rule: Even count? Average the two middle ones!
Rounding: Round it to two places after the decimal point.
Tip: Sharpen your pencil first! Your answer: 25.89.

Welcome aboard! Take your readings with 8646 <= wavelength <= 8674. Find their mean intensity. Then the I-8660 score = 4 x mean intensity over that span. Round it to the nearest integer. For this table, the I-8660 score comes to 104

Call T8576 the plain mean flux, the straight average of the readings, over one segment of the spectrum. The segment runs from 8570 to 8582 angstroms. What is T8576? 25.10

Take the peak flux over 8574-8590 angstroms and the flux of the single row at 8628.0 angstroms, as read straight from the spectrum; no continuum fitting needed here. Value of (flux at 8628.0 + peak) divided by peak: 2.01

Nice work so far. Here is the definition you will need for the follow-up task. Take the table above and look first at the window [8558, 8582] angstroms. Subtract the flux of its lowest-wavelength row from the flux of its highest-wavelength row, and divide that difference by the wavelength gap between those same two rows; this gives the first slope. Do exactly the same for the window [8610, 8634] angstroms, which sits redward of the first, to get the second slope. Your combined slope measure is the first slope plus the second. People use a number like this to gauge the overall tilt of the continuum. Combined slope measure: 0.06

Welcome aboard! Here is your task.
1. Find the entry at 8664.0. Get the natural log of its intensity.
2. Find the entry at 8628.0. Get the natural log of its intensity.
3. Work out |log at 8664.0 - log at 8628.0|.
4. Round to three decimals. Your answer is 0.043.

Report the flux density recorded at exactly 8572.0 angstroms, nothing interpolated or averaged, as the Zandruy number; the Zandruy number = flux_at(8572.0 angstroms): 24.57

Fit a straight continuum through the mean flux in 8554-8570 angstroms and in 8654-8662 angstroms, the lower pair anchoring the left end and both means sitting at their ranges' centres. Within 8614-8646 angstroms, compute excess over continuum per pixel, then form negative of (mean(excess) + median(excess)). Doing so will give 0.04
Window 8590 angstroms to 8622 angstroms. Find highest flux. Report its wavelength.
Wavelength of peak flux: 8616.0 angstroms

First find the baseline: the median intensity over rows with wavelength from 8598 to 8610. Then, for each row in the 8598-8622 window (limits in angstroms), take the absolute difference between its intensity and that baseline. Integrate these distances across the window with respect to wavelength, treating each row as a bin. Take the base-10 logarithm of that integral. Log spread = 1.1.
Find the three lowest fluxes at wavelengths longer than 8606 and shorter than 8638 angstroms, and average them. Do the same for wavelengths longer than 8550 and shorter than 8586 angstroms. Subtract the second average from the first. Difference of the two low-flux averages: 1.2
